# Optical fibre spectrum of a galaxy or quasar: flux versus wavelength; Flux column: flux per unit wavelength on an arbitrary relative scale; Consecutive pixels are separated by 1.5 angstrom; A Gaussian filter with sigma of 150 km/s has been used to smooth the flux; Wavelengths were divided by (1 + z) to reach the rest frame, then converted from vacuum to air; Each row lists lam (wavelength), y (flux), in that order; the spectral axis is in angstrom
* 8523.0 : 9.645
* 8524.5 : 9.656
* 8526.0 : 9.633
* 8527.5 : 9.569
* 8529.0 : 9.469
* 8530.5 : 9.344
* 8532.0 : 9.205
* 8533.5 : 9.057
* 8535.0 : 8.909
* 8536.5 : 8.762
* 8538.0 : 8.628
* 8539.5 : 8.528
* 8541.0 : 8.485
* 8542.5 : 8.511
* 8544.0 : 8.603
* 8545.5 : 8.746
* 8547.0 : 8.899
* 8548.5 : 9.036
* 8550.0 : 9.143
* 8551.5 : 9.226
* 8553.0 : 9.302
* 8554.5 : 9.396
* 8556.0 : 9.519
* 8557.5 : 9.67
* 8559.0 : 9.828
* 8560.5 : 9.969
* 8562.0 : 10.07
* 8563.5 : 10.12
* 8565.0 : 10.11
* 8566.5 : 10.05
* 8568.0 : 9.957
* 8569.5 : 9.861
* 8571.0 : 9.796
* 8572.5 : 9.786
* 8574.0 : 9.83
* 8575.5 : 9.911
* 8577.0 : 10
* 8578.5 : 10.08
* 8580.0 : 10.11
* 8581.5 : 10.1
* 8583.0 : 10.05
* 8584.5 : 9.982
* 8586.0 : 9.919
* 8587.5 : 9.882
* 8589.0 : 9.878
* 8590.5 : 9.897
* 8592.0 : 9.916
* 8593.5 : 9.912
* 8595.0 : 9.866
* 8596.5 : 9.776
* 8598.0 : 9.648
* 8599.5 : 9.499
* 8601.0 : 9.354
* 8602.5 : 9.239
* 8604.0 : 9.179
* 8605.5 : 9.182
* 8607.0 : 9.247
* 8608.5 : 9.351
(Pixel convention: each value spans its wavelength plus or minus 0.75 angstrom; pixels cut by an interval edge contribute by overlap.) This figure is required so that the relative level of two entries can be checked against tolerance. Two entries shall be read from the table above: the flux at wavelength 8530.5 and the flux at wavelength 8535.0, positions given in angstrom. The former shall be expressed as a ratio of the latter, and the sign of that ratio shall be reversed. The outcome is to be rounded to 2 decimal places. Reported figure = -1.05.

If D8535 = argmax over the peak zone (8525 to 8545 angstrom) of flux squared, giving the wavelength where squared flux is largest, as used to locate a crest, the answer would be 8526.0 angstrom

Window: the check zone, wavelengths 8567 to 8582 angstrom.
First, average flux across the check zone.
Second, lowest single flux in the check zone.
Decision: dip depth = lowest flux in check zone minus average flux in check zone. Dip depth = -0.16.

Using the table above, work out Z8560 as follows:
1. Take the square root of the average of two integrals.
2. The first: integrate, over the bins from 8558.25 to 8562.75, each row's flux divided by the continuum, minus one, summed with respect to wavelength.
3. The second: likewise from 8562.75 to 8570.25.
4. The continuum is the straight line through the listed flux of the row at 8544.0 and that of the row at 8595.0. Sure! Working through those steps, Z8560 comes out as 0.77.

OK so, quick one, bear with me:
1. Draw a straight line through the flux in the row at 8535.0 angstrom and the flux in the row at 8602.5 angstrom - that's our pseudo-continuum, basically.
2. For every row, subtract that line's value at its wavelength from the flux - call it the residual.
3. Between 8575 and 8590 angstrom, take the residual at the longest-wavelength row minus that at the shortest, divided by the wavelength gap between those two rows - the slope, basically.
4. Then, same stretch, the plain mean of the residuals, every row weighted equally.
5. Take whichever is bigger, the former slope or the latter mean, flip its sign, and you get -0.85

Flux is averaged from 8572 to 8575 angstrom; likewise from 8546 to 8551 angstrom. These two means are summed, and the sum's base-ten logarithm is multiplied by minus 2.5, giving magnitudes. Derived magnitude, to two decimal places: -3.19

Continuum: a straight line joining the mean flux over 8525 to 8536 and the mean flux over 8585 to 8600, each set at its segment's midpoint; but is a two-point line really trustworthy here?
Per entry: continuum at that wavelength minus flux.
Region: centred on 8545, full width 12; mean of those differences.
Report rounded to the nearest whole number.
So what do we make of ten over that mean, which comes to 15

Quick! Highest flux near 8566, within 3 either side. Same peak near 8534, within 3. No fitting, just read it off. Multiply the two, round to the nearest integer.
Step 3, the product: 93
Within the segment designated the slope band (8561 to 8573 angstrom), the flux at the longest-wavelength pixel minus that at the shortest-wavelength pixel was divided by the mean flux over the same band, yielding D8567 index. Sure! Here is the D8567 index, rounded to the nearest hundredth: -0.03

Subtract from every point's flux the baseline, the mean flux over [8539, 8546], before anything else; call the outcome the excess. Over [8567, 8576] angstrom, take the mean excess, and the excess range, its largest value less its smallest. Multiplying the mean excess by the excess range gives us 0.22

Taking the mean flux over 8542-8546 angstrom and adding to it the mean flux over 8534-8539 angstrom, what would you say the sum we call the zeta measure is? 17.4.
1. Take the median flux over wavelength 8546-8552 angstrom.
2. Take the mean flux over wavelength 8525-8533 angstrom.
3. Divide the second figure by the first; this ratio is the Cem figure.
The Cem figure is 1.04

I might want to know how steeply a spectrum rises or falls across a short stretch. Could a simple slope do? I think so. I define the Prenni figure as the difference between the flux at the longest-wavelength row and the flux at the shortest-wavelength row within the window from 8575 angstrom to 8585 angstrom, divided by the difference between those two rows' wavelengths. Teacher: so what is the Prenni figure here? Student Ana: 0.01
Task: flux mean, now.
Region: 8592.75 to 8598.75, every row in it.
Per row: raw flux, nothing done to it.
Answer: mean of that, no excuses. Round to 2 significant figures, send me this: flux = 9.8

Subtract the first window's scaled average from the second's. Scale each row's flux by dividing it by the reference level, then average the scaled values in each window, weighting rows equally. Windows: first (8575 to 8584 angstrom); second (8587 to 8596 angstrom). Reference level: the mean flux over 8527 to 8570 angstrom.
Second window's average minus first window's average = -0.02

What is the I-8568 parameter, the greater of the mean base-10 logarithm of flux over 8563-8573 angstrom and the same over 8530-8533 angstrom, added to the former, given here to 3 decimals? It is 1.996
